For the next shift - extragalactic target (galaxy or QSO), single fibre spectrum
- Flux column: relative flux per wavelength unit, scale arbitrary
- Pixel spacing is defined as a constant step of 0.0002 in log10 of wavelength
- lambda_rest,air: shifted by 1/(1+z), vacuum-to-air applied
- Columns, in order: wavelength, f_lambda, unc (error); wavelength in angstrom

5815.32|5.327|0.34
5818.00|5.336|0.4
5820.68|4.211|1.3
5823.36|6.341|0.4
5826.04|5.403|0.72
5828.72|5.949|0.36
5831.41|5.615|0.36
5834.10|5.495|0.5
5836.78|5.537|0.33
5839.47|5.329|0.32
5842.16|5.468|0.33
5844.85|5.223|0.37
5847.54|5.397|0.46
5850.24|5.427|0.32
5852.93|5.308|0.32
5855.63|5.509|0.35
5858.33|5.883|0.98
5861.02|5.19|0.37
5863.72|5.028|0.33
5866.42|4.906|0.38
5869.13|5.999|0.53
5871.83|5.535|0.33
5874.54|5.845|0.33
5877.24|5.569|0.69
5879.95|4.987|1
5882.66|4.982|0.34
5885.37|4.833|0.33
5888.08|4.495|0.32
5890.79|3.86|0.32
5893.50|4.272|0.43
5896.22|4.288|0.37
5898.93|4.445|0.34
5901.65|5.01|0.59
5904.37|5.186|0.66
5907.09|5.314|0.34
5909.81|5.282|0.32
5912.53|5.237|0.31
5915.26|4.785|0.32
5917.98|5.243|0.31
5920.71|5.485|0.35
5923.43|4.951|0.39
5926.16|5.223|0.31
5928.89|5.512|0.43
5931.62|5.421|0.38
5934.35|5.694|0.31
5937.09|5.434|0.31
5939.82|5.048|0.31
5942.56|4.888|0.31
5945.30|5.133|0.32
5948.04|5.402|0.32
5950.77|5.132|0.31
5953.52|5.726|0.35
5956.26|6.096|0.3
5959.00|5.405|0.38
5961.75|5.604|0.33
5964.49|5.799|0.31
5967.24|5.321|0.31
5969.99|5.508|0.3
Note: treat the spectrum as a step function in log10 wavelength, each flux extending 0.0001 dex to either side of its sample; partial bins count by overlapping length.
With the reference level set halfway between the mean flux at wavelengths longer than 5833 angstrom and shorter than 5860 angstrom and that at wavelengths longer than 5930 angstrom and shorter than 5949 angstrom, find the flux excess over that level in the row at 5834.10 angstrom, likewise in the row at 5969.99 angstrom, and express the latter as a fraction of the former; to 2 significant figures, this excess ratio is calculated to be 1.1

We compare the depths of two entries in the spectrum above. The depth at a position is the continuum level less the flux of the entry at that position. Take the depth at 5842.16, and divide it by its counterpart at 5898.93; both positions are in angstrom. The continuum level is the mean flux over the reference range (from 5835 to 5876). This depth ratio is 0.0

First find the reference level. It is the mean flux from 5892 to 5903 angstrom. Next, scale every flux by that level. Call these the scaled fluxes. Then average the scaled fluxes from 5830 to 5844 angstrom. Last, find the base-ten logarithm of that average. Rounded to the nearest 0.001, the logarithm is 0.086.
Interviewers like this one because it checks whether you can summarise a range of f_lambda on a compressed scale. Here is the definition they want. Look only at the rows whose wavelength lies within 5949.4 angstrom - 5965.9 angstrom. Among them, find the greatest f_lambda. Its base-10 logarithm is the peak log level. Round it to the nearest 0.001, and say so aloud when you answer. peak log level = 0.785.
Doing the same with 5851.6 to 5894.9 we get 0.778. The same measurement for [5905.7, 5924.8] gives 0.739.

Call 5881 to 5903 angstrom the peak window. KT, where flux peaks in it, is 5901.65 angstrom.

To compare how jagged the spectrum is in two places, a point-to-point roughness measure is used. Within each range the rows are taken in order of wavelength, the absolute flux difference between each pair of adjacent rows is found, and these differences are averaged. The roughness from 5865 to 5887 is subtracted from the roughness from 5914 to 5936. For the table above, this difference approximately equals -0.10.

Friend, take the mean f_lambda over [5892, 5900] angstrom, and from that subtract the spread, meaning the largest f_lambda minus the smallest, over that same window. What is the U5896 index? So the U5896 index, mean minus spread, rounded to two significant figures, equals 4.2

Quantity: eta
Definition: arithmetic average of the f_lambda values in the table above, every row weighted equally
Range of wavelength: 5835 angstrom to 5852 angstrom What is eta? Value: 5.40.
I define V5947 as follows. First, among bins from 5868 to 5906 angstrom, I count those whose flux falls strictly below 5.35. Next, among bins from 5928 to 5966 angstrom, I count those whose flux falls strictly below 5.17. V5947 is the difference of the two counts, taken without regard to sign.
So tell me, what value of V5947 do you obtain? 6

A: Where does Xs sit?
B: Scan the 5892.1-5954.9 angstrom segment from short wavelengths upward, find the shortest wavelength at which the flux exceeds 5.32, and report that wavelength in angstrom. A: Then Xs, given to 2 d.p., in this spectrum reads 5920.71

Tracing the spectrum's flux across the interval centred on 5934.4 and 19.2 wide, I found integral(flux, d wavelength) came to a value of 102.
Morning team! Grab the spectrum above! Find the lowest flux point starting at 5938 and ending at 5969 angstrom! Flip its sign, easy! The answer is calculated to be -4.9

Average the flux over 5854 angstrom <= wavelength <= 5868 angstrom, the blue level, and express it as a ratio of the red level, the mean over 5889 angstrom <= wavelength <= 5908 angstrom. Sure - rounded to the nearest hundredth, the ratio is 1.15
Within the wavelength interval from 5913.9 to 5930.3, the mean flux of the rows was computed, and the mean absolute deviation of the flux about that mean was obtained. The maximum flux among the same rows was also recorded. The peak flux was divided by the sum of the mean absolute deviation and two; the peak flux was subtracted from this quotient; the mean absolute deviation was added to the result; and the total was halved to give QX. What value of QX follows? -1.40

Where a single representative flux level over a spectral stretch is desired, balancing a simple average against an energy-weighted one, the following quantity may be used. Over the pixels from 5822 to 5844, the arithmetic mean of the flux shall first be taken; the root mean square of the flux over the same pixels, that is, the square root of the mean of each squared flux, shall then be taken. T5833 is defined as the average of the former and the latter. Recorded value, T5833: 5.6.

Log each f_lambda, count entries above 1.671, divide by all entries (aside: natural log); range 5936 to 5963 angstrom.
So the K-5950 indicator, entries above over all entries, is 0.60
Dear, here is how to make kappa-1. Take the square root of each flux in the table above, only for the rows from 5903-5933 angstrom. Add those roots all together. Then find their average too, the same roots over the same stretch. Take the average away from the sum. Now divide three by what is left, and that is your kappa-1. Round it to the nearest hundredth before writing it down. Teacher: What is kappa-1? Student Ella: 0.13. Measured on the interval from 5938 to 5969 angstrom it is 0.13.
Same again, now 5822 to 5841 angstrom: 0.21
